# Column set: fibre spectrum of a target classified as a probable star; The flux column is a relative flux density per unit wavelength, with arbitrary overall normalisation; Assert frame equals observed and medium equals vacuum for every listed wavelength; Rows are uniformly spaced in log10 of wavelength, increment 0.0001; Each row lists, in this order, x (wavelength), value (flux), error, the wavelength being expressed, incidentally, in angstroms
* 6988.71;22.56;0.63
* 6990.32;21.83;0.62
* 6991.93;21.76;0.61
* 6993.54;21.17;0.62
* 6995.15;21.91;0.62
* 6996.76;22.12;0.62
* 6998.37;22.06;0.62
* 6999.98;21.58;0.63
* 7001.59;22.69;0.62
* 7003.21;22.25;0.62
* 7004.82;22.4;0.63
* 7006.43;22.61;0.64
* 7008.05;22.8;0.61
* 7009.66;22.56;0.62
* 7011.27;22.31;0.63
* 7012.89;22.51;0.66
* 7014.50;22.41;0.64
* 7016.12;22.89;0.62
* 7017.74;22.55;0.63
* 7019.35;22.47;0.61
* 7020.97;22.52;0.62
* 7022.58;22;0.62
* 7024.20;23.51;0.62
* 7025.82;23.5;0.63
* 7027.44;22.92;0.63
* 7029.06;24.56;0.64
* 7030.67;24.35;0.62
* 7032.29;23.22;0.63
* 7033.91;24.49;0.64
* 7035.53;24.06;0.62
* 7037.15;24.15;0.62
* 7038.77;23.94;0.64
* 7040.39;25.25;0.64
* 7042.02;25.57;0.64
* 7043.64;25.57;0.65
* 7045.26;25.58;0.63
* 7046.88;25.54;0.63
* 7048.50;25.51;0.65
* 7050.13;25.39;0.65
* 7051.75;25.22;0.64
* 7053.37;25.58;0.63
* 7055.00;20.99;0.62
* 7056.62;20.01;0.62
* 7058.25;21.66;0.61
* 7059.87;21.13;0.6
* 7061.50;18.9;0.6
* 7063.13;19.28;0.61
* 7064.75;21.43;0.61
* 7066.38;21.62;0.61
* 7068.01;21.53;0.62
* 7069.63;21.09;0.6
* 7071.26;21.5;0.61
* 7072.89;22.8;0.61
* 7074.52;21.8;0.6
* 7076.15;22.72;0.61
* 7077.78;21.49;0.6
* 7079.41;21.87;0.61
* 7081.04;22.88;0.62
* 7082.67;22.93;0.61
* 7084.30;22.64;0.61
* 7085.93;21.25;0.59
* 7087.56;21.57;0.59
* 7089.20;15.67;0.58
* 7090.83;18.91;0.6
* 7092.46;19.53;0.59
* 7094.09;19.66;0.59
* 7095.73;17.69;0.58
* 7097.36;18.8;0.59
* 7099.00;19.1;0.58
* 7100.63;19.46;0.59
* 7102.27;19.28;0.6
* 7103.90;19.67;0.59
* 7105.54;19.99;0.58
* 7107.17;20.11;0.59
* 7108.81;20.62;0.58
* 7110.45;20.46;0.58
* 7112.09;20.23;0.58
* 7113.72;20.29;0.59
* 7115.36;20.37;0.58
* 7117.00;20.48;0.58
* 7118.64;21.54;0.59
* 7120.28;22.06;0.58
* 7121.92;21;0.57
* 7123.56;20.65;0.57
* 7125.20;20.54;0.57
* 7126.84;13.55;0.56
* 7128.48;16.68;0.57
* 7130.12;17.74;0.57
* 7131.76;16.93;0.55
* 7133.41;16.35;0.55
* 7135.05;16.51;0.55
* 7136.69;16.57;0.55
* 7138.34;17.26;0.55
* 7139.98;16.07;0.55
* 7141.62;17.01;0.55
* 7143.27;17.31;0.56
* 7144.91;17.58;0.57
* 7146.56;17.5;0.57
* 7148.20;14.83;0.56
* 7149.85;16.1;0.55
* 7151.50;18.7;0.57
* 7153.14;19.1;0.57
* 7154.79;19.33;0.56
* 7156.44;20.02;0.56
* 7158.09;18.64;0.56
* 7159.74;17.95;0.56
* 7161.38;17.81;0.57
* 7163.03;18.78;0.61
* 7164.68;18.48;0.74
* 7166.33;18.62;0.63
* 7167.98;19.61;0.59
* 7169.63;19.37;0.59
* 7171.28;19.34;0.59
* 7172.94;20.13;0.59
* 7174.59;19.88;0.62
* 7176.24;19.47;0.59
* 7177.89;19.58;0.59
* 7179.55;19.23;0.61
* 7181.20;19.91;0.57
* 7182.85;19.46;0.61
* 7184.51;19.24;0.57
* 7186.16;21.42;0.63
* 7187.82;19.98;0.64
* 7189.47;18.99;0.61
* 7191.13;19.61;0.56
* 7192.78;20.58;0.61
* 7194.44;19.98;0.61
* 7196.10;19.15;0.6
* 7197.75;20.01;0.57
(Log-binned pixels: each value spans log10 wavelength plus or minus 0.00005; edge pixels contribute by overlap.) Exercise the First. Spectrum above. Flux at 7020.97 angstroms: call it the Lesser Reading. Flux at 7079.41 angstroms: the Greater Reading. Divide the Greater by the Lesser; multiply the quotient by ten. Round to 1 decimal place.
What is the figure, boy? 9.7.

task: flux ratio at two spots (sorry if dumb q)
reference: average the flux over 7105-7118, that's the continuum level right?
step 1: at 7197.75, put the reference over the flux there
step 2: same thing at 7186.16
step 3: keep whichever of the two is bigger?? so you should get 1.02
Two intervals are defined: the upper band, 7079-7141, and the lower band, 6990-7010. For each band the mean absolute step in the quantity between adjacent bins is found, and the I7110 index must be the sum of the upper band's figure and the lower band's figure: 1.36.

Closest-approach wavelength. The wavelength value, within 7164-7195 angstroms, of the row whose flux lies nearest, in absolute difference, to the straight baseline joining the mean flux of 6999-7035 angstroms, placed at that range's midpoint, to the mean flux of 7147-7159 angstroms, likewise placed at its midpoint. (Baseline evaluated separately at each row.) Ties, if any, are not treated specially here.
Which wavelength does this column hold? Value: 7164.68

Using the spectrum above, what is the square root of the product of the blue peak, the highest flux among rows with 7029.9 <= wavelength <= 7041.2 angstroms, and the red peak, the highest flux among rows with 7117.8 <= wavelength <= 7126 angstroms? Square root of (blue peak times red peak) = 23.6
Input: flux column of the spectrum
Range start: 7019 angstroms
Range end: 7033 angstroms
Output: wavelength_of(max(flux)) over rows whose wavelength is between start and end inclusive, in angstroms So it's 7029.06 angstroms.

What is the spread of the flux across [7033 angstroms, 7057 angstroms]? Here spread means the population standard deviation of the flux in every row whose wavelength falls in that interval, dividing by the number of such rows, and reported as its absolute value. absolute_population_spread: 1.7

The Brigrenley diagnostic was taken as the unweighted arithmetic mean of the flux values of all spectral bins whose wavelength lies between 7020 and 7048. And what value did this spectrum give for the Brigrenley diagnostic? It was 24.2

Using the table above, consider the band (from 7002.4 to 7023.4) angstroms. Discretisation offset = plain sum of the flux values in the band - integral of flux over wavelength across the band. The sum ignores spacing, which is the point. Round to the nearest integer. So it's -180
